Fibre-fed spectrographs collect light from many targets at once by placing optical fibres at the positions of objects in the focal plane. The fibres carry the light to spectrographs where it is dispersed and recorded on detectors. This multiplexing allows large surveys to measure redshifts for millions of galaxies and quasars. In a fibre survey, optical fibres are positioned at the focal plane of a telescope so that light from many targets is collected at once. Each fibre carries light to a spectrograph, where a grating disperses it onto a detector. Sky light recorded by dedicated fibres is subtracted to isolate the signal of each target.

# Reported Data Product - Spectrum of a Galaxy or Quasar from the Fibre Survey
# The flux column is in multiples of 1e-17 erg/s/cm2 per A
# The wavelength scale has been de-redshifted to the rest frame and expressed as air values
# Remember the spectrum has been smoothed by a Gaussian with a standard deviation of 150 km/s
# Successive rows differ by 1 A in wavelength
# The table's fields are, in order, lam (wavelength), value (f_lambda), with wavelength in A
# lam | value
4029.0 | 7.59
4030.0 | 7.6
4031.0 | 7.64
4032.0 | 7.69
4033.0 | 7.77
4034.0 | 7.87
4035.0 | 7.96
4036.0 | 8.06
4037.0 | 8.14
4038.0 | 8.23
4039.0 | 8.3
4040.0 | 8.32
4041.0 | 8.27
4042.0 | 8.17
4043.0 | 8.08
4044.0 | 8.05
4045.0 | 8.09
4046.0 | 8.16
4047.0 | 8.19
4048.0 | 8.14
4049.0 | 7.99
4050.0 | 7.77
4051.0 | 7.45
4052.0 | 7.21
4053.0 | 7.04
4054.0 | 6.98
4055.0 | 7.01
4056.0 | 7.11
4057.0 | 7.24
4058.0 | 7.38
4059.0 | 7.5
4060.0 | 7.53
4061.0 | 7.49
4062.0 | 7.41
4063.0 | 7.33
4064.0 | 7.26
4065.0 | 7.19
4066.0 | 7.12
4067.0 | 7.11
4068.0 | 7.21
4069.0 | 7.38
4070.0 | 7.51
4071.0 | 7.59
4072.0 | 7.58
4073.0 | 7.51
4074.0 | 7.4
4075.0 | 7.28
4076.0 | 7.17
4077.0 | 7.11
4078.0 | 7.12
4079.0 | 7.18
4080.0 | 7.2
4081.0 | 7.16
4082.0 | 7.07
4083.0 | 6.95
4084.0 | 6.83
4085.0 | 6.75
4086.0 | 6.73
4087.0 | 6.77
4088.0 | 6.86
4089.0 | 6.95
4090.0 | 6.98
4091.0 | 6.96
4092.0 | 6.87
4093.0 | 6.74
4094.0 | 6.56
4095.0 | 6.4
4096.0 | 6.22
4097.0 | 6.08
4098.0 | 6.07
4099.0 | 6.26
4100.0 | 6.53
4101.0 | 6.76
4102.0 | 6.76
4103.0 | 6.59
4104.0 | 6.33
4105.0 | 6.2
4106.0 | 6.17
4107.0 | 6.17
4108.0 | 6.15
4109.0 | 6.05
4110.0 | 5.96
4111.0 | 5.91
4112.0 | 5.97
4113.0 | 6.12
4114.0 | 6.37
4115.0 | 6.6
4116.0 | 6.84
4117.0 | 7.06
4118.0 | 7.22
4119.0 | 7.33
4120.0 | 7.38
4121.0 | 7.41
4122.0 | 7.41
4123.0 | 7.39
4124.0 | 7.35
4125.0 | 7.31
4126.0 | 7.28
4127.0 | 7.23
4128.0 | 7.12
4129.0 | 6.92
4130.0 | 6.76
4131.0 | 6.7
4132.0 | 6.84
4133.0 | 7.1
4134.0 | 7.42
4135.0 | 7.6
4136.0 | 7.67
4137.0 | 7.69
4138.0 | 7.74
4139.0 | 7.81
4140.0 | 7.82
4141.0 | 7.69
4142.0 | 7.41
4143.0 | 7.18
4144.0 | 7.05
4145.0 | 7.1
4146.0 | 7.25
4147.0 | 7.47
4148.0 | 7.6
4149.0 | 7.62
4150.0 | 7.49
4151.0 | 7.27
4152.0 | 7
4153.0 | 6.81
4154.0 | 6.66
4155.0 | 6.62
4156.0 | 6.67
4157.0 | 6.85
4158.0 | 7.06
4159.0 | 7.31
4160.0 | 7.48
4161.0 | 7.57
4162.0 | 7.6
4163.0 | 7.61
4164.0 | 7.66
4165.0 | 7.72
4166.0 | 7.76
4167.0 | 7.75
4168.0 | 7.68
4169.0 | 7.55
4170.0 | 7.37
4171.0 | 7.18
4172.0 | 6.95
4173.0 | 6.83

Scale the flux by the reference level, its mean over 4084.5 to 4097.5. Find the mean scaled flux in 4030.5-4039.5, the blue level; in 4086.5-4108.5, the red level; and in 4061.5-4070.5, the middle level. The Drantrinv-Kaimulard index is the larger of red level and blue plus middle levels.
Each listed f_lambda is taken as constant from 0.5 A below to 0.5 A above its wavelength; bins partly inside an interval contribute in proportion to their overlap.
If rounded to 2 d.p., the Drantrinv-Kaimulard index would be 2.28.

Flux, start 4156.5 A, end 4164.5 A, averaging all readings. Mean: 7.4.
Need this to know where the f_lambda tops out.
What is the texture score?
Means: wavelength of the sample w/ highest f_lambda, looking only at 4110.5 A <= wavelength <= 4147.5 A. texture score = 4140.0 A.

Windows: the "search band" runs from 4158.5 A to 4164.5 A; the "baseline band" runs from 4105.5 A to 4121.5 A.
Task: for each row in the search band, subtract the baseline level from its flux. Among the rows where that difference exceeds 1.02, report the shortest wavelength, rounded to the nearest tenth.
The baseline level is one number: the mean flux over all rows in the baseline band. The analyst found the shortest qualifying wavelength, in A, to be 4161.0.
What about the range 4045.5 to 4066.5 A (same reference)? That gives 4046.0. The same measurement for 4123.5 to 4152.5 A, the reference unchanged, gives 4135.0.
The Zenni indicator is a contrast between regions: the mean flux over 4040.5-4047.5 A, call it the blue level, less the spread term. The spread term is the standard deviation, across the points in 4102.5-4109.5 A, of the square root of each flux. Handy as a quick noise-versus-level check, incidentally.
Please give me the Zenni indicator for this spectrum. 8.1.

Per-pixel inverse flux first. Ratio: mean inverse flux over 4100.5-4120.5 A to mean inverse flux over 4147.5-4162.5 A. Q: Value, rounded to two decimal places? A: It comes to 1.11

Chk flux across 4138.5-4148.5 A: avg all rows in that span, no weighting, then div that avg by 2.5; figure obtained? 2.98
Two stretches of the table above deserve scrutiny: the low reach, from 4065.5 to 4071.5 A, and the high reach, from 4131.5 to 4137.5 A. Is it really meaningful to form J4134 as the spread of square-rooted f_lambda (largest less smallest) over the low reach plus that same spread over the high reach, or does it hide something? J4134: 0.25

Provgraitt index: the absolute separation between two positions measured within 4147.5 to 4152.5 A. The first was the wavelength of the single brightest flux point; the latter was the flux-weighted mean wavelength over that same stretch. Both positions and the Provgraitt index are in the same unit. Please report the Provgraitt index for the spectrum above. 1.0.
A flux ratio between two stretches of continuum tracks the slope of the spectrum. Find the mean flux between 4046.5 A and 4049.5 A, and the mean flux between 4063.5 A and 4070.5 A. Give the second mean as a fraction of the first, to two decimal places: 0.89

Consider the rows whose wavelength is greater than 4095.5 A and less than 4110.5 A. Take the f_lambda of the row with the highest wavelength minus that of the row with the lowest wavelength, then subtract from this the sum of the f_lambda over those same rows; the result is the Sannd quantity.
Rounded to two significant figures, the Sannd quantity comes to -95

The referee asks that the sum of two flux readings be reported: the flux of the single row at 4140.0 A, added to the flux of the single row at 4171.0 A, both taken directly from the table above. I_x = 15.0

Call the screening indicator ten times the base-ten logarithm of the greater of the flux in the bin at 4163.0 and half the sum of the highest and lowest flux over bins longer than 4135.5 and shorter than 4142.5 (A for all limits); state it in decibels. 8.82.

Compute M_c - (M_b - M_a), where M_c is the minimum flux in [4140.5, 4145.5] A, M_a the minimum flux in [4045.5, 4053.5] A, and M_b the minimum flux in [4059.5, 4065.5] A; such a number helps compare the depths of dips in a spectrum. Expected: 6.9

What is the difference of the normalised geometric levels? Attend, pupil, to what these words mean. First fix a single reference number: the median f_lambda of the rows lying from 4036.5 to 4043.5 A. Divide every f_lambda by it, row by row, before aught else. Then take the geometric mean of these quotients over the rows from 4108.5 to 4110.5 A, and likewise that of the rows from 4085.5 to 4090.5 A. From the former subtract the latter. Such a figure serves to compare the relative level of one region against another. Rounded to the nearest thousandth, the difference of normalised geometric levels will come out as -0.104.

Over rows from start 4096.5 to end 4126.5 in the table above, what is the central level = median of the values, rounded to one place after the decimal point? 6.6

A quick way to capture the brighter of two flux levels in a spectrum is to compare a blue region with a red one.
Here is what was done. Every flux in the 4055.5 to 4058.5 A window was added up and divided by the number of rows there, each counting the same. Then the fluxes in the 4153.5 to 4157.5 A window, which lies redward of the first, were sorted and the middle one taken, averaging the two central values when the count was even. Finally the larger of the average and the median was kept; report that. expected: 7.2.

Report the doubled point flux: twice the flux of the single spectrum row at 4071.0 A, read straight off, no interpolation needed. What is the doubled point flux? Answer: 15.2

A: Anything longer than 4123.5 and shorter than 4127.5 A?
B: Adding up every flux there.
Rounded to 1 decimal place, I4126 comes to 29.2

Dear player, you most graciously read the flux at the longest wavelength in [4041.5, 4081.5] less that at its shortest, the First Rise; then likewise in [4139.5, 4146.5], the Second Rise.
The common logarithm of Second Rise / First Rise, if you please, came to -0.25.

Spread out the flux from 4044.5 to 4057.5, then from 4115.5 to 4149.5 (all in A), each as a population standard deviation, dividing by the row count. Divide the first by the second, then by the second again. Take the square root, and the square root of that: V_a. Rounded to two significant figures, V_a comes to 1.5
